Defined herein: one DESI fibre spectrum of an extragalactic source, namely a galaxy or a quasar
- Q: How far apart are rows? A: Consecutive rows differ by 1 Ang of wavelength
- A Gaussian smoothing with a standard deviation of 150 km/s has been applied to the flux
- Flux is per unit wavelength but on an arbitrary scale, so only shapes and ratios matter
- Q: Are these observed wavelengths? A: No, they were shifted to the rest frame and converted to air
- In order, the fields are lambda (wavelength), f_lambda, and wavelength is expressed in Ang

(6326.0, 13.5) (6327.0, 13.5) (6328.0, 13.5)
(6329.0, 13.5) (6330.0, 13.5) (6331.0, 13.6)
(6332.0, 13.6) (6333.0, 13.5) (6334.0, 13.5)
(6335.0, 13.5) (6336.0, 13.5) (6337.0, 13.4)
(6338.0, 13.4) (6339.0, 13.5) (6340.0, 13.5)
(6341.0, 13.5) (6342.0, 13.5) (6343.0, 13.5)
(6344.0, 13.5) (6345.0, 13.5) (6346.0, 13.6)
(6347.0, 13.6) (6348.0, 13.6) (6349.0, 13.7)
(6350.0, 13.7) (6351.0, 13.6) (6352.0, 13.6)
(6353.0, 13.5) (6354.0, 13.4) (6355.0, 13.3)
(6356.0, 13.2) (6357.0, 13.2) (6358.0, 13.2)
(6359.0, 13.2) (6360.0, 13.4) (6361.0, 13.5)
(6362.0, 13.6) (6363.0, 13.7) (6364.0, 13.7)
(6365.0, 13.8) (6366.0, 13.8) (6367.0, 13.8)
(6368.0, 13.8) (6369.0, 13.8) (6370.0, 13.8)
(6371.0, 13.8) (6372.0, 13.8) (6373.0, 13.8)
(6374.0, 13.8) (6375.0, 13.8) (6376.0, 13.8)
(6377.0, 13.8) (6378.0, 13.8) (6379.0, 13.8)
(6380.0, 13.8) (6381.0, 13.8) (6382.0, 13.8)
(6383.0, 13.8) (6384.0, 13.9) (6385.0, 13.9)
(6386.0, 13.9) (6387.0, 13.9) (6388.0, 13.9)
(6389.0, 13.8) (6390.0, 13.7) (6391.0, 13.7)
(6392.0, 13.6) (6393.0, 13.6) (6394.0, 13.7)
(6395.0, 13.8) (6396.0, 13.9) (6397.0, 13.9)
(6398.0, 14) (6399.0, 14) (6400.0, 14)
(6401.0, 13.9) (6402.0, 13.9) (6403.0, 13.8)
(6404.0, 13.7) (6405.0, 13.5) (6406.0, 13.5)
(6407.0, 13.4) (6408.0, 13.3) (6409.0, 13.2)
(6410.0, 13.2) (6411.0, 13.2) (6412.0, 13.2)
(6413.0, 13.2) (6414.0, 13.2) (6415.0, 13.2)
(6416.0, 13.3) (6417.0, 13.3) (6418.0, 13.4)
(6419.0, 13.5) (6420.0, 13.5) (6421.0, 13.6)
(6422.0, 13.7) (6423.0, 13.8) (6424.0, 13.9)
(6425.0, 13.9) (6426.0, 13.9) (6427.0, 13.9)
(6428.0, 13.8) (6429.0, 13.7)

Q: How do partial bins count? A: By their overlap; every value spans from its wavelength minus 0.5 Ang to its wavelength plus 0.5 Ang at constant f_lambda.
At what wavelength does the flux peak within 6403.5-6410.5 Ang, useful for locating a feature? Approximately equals 6404.0 Ang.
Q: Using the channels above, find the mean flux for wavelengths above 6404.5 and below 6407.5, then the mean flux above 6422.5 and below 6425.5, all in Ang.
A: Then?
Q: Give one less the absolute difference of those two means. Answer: 0.60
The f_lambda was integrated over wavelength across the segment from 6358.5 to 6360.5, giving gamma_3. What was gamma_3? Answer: 26.6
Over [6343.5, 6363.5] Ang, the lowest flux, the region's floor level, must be 13.2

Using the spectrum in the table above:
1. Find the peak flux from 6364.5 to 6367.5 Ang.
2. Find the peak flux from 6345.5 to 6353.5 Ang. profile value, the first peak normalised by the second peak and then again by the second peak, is 0.0735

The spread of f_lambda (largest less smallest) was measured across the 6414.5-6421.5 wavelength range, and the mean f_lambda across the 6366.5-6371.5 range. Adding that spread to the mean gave 14.2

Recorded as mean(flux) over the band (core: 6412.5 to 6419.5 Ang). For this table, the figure 13.3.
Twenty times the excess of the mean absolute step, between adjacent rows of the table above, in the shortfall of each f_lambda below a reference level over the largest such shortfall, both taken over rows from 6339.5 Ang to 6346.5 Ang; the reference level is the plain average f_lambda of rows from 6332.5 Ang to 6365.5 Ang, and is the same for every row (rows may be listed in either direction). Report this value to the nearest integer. 0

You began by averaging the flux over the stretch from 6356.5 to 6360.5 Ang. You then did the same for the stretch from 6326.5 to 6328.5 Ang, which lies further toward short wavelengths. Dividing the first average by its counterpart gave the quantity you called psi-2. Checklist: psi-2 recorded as 0.98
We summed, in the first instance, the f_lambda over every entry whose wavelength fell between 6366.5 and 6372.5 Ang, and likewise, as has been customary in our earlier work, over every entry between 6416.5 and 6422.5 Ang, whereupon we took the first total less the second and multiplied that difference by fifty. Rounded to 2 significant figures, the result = 90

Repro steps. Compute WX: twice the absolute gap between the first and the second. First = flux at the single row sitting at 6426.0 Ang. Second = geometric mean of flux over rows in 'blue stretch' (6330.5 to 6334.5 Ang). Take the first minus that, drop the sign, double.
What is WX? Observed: 0.70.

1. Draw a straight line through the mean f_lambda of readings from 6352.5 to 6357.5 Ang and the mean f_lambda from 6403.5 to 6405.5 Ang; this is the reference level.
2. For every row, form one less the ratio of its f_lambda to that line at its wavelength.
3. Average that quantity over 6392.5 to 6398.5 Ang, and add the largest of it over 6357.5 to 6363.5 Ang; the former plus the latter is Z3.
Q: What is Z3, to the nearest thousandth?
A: -0.009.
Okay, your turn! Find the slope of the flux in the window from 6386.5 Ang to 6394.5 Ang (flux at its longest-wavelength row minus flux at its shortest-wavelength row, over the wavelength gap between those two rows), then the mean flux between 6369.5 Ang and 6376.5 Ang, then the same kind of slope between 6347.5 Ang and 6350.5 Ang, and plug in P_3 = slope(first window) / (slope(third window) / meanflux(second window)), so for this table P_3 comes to -8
